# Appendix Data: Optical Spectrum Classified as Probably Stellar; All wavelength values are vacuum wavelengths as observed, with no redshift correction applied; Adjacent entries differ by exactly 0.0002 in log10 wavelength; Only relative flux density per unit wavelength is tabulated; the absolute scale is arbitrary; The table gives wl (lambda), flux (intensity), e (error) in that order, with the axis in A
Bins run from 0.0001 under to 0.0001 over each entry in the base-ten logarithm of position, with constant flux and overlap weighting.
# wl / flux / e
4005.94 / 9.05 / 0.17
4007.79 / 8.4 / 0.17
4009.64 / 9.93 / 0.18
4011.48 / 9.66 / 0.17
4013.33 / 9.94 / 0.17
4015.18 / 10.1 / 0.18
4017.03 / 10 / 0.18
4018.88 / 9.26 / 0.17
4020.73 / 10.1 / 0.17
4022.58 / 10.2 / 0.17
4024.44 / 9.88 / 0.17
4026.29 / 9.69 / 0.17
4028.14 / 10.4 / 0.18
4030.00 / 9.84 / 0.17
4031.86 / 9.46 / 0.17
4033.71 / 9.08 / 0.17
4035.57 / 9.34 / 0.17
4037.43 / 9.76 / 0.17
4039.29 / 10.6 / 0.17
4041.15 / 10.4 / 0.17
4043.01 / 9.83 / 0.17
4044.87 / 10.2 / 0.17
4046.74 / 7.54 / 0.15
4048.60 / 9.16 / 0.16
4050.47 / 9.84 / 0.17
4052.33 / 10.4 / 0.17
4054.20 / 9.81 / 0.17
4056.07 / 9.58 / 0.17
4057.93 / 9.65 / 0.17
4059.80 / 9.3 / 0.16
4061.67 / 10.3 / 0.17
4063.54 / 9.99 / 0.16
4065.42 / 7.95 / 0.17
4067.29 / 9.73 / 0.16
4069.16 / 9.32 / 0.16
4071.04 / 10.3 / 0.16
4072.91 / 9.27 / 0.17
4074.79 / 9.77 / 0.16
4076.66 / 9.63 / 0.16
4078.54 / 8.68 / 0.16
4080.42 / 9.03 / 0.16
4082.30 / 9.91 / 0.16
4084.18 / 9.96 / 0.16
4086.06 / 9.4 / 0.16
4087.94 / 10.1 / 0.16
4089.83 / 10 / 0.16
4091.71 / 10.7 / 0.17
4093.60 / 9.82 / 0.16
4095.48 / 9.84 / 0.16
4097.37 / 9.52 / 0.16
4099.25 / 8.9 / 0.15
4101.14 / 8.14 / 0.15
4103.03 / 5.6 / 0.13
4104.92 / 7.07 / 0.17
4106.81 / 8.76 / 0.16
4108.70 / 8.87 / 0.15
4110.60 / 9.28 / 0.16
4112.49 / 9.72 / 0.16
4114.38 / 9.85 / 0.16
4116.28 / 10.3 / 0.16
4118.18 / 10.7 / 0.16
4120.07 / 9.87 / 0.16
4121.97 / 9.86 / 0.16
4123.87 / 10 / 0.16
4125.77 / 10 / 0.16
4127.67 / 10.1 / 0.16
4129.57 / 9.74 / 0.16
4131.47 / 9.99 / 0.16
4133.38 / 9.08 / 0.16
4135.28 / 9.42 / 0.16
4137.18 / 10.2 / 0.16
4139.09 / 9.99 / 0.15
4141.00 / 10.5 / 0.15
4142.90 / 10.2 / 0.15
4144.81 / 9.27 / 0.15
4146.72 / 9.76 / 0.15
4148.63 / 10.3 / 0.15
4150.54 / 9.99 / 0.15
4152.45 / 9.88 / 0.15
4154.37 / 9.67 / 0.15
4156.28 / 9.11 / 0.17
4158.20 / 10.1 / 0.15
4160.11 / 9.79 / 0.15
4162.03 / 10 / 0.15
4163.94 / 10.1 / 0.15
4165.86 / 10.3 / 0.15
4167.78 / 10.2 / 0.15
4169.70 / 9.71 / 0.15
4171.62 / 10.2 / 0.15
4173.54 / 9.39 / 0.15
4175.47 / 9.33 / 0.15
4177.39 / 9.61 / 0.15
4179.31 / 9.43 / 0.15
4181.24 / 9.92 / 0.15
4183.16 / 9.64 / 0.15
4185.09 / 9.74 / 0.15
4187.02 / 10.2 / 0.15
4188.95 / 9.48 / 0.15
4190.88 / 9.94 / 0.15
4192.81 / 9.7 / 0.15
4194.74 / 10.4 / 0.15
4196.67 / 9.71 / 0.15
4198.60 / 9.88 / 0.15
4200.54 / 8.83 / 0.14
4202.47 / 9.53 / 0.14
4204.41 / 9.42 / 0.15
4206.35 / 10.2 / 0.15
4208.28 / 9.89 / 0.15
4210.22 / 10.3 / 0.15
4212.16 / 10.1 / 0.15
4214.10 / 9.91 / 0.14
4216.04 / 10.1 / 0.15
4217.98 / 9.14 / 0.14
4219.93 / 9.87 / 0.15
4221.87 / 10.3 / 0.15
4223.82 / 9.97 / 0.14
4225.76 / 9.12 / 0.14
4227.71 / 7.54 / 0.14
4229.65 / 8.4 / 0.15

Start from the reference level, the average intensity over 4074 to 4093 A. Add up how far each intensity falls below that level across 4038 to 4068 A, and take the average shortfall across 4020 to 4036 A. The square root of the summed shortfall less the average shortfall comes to 1.1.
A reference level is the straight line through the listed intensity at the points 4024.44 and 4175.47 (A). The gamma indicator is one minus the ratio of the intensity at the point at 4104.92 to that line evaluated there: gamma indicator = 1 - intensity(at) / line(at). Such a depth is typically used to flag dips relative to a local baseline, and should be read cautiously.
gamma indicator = 0.26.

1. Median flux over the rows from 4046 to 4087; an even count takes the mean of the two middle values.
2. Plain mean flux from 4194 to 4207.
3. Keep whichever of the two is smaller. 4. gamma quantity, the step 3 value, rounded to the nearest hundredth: 9.64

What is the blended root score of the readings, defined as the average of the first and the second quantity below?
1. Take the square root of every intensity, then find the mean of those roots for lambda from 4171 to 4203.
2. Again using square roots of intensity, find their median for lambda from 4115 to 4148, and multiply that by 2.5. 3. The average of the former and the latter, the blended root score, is 5.51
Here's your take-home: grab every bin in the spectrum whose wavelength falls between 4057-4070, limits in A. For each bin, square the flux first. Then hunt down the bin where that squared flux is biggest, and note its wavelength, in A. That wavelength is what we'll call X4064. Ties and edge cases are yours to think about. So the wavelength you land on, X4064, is 4061.67 A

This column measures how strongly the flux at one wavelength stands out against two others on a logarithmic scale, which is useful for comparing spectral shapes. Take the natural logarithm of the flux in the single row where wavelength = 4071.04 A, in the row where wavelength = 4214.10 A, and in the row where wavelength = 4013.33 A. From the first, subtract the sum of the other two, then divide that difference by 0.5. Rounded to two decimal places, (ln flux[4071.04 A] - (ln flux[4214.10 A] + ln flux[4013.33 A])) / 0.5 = -4.52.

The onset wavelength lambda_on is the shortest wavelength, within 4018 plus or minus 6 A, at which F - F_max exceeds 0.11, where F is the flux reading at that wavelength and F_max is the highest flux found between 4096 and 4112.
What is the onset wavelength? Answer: 4013.33 A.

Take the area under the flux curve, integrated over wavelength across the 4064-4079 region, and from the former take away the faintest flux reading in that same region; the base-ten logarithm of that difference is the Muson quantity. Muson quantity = 2.12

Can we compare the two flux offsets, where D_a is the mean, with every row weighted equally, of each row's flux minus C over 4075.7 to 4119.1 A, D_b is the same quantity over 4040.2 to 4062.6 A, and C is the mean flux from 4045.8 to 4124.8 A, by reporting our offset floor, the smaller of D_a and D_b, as -0.12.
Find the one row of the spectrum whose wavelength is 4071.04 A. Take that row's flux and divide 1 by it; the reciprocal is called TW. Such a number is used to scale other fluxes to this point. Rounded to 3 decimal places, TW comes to 0.097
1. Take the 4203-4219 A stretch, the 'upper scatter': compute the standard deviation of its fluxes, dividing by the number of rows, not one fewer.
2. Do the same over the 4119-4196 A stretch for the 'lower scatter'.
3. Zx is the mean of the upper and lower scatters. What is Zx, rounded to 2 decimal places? 0.36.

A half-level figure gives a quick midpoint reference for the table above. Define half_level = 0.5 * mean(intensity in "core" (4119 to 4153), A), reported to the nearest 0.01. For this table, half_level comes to 4.95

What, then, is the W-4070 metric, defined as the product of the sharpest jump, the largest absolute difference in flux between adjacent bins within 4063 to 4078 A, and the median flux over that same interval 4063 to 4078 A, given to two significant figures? 20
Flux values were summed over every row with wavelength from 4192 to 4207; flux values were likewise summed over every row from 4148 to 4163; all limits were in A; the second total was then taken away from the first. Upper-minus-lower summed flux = -1.2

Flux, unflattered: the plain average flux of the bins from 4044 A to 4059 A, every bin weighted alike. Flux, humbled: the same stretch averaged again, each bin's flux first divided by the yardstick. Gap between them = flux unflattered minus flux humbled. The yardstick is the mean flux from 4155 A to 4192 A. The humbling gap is 8.55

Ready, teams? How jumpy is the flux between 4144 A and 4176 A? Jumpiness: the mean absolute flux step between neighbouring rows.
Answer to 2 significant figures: 0.37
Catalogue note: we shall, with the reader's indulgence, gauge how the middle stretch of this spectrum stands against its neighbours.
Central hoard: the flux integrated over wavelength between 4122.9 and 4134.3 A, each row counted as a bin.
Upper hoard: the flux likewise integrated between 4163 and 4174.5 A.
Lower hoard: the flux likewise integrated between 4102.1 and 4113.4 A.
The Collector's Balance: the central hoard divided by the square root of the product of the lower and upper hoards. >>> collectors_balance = 1.08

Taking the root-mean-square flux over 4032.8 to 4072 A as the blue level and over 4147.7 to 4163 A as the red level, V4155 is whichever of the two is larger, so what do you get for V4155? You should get 9.9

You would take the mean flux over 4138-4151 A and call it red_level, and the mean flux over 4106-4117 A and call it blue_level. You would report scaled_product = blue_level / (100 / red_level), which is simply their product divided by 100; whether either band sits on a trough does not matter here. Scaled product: 0.95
